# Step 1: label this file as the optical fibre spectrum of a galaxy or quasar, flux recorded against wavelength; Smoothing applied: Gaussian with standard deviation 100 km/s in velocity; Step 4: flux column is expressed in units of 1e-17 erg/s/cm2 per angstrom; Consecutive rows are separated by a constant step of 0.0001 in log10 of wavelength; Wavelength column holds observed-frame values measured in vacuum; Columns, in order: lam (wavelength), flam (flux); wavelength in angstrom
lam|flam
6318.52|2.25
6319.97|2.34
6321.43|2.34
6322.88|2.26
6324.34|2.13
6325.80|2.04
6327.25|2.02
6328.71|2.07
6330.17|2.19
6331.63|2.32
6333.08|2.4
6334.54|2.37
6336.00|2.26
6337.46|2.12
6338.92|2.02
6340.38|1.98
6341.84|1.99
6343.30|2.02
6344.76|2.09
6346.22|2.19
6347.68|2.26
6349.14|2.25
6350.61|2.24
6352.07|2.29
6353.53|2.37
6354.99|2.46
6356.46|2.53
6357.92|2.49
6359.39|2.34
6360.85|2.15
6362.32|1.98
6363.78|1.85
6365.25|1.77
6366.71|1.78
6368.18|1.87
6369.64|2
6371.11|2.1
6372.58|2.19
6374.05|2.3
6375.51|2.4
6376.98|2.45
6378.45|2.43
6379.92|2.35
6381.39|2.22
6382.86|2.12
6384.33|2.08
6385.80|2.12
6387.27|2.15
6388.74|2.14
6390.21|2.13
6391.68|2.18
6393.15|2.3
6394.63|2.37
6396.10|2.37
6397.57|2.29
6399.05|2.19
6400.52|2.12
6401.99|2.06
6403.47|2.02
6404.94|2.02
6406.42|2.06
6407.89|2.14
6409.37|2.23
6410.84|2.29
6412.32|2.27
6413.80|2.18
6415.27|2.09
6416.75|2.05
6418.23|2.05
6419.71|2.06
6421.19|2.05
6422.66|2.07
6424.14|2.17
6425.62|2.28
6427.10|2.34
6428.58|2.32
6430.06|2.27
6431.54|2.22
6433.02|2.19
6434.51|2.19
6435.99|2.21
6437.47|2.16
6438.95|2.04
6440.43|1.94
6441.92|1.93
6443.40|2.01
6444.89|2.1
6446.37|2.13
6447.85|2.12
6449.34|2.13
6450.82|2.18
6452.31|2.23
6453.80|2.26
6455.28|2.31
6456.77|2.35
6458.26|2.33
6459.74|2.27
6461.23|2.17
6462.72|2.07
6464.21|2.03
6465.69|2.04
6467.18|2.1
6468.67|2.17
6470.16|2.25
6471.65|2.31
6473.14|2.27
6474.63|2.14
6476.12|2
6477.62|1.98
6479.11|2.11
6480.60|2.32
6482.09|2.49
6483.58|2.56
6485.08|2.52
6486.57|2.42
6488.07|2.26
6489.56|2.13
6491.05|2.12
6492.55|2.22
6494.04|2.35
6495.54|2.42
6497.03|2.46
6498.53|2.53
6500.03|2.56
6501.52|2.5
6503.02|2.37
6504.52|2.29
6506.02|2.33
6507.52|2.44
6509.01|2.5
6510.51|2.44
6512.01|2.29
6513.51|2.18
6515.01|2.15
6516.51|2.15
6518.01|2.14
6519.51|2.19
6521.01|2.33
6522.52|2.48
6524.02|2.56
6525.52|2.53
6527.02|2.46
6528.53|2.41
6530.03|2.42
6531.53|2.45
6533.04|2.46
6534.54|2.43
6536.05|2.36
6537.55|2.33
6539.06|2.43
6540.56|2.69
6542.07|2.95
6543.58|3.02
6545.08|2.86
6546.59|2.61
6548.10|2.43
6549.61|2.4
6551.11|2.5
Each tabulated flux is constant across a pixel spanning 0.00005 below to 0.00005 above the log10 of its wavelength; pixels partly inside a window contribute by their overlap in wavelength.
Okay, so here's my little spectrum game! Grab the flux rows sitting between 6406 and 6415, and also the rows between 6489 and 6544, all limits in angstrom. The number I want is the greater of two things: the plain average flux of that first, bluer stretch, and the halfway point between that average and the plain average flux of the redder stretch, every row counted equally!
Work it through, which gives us 2.30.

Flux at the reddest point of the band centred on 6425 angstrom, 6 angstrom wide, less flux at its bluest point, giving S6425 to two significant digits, 0.27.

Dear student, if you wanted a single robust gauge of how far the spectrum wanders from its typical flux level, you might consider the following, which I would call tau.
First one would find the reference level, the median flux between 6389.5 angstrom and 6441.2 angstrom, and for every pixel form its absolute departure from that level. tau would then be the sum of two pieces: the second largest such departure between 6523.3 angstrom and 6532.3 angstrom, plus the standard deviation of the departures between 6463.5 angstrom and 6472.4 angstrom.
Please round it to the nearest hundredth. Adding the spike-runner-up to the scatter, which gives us 0.40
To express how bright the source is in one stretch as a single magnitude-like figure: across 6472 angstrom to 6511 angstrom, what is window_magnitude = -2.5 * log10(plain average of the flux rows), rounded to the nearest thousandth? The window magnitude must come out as -0.921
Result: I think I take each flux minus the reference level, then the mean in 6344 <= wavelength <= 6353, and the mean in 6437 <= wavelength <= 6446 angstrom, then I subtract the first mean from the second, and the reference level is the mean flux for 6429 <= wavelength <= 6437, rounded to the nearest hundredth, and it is -0.19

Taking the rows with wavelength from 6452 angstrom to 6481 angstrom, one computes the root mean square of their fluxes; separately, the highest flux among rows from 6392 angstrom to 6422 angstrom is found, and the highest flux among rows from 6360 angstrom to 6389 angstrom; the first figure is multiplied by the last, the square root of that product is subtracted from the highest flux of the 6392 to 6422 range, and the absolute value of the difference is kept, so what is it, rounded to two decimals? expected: 0.05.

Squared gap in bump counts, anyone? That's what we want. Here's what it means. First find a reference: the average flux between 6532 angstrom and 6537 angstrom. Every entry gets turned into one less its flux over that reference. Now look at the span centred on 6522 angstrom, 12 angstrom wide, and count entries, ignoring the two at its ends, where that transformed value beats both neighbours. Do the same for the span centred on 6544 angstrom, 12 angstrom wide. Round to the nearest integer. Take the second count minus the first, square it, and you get 1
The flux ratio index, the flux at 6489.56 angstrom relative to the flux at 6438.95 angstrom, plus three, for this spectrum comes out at 4.04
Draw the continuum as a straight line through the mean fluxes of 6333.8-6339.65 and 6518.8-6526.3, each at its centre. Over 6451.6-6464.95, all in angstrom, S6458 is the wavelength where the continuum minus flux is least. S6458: 6456.77 angstrom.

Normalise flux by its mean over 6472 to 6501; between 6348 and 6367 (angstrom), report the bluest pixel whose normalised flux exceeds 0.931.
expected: 6349.14 angstrom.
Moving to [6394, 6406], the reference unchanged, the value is 6394.63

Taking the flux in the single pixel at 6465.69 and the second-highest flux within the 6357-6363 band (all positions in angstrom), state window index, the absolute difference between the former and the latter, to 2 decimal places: 0.30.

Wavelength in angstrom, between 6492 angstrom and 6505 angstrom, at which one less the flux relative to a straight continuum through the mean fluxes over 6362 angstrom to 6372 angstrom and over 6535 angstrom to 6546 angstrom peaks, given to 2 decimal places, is 6492.55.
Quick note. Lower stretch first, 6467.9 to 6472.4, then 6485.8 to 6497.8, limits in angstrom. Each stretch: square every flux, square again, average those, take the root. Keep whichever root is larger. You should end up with 5.3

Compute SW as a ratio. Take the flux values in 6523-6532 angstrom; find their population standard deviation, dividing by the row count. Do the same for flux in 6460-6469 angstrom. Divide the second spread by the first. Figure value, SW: 1.0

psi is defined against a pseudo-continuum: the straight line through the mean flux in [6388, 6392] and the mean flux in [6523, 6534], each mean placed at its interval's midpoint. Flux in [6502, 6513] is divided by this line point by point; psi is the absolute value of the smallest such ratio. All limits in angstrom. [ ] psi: 0.94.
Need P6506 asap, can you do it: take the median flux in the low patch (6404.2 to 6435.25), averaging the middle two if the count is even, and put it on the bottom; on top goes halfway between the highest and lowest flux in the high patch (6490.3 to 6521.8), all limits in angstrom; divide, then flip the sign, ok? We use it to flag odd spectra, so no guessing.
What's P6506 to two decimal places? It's -1.07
